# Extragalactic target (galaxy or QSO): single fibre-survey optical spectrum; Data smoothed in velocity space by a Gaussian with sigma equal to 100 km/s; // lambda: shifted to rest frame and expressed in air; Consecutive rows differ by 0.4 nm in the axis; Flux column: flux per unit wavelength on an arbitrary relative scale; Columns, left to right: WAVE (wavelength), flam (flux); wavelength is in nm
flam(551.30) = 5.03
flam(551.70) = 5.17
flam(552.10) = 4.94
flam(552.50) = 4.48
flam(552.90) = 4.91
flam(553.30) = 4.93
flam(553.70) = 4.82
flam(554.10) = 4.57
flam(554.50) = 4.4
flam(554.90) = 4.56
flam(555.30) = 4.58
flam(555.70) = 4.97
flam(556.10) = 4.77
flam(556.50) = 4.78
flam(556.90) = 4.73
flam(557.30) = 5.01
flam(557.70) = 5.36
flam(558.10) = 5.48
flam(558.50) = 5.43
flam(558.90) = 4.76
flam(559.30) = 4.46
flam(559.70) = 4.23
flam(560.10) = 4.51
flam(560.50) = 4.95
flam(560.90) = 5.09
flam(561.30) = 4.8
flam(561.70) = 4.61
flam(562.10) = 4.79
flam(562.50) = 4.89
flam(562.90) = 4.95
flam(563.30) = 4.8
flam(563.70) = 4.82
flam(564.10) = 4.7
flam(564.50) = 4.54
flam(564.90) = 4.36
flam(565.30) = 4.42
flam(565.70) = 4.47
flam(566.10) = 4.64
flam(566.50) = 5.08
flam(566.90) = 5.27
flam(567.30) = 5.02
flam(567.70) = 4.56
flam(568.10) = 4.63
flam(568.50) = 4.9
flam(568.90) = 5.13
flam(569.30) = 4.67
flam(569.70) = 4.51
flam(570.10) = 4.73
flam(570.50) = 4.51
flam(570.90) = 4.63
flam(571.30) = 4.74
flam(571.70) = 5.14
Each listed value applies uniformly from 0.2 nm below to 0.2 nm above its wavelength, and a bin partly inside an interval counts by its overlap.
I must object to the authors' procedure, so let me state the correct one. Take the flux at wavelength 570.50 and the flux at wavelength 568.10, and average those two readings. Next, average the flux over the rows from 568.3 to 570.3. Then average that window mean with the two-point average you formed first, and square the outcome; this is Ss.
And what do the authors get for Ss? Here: 21.9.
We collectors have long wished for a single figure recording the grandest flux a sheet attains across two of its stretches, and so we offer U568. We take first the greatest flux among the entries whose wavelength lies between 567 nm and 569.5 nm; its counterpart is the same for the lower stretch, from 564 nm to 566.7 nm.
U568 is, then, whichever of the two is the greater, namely 5.13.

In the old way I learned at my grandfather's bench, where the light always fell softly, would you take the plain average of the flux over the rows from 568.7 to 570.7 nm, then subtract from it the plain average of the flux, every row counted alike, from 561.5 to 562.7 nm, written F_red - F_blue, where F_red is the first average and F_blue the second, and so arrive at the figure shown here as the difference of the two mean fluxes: -0.05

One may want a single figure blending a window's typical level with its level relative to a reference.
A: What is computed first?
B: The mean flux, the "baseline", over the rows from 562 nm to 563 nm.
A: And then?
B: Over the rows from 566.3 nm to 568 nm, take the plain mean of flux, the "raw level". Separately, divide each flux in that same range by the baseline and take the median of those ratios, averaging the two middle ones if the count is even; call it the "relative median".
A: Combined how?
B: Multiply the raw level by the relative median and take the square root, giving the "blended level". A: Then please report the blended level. 2.27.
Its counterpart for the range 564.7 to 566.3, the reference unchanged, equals 2.02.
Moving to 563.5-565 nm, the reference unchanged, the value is 2.09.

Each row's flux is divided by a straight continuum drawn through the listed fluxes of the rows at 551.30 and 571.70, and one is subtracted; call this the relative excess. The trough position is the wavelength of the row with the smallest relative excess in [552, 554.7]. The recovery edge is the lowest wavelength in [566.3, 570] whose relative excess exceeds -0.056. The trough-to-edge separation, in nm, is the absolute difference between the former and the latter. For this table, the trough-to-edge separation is 12.00 nm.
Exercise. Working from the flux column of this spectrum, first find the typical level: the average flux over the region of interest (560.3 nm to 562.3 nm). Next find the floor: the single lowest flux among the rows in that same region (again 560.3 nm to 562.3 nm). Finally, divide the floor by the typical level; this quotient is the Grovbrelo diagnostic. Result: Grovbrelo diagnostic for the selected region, 0.951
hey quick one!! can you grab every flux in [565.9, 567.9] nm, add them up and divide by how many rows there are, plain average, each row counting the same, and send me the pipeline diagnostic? 4.91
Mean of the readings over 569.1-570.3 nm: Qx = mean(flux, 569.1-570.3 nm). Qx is 4.64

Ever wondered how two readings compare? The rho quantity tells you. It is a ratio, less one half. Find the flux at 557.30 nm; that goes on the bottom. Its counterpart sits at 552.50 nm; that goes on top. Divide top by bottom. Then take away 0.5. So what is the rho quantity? 0.39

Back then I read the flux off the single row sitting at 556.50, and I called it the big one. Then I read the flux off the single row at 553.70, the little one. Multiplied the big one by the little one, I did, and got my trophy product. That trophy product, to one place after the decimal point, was 23.0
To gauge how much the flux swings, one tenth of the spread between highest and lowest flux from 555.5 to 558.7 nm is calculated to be 0.075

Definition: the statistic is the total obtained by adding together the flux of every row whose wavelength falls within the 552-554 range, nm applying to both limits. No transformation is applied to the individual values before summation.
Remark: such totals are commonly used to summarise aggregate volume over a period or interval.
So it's 24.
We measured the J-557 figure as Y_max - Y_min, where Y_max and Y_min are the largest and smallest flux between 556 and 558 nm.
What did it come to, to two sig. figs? 0.63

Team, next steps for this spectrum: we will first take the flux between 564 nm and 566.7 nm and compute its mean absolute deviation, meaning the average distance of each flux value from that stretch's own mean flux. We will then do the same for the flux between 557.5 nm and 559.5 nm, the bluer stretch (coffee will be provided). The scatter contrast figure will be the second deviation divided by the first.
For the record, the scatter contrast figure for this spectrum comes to 2.22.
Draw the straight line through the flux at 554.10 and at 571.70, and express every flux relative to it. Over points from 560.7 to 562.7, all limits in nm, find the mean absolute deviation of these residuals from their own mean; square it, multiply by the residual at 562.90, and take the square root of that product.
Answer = 0.038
